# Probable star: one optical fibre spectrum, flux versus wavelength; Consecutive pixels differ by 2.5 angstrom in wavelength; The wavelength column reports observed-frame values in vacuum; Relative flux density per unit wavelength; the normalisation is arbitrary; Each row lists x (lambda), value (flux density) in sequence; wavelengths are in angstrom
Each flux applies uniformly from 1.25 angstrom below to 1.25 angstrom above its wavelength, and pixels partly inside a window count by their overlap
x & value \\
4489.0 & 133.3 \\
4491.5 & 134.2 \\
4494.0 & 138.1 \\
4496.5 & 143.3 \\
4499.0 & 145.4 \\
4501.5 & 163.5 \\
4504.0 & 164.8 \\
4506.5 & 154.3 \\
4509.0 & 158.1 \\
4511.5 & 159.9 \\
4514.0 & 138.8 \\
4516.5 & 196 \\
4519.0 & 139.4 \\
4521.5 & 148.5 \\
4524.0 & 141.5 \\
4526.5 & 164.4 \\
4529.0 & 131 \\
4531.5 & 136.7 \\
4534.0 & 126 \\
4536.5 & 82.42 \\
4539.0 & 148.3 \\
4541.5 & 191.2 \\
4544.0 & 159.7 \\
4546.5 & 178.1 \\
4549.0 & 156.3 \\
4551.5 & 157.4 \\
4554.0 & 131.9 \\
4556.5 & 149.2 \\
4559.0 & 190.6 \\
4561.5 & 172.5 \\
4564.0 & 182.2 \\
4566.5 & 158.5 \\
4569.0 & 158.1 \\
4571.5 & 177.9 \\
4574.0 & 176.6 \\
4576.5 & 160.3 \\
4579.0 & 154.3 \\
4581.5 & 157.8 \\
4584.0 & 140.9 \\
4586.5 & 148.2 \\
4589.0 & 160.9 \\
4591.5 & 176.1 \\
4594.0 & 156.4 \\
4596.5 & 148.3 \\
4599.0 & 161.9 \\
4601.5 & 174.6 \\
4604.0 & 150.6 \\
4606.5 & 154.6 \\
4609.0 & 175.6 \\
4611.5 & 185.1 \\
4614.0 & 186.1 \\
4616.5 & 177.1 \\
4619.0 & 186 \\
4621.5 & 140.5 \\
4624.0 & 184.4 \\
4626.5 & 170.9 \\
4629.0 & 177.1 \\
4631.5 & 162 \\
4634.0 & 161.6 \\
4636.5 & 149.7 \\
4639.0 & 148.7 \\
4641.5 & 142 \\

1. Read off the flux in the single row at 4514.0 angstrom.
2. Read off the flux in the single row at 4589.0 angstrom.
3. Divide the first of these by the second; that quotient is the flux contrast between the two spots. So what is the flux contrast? 0.86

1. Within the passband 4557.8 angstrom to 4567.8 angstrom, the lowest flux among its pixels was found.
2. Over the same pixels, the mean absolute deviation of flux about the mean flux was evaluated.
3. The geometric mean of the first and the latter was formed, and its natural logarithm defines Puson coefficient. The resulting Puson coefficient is 3.71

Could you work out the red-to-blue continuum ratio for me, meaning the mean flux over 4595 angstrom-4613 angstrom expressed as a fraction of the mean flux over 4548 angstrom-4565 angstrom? 1.01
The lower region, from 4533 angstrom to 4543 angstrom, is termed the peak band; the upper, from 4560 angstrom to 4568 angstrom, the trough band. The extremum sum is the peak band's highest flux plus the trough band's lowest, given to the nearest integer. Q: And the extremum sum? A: 350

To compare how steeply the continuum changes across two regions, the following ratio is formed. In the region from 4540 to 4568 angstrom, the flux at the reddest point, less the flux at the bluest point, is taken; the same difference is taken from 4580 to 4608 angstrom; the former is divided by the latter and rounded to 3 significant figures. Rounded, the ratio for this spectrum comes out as 10.2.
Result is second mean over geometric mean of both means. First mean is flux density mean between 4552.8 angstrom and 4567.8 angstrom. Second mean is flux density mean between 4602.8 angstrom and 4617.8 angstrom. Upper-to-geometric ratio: 1.02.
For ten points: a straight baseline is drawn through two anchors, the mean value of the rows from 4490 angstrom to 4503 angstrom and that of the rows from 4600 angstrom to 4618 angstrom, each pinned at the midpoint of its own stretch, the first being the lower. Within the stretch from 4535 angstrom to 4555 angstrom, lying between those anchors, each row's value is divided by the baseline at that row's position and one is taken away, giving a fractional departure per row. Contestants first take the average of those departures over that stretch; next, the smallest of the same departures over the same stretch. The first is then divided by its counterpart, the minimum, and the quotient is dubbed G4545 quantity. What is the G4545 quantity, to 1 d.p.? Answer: 0.1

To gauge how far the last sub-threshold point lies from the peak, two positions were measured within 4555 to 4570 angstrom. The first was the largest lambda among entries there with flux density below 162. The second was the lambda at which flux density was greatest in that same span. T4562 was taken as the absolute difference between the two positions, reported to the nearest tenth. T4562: 10.0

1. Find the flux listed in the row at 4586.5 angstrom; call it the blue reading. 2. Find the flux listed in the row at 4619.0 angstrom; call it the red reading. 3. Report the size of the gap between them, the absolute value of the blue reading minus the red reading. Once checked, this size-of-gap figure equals 38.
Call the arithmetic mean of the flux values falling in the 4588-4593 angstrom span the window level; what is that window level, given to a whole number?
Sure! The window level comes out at 168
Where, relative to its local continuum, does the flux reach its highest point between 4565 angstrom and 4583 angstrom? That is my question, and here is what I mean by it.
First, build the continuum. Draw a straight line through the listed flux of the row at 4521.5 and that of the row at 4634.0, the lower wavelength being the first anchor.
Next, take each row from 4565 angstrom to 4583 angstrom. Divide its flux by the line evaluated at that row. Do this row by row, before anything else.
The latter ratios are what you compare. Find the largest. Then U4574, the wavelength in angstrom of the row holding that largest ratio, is 4571.5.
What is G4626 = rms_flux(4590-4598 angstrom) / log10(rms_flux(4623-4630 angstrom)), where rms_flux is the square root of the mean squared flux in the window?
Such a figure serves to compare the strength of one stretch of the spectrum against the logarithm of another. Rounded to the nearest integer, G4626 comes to 71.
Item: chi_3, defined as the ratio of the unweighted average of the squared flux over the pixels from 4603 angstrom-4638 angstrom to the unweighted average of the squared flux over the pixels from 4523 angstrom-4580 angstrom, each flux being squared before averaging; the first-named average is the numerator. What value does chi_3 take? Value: 1.15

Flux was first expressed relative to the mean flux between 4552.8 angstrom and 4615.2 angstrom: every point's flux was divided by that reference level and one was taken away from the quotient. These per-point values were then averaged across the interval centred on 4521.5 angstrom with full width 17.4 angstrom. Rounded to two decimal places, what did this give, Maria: -0.07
